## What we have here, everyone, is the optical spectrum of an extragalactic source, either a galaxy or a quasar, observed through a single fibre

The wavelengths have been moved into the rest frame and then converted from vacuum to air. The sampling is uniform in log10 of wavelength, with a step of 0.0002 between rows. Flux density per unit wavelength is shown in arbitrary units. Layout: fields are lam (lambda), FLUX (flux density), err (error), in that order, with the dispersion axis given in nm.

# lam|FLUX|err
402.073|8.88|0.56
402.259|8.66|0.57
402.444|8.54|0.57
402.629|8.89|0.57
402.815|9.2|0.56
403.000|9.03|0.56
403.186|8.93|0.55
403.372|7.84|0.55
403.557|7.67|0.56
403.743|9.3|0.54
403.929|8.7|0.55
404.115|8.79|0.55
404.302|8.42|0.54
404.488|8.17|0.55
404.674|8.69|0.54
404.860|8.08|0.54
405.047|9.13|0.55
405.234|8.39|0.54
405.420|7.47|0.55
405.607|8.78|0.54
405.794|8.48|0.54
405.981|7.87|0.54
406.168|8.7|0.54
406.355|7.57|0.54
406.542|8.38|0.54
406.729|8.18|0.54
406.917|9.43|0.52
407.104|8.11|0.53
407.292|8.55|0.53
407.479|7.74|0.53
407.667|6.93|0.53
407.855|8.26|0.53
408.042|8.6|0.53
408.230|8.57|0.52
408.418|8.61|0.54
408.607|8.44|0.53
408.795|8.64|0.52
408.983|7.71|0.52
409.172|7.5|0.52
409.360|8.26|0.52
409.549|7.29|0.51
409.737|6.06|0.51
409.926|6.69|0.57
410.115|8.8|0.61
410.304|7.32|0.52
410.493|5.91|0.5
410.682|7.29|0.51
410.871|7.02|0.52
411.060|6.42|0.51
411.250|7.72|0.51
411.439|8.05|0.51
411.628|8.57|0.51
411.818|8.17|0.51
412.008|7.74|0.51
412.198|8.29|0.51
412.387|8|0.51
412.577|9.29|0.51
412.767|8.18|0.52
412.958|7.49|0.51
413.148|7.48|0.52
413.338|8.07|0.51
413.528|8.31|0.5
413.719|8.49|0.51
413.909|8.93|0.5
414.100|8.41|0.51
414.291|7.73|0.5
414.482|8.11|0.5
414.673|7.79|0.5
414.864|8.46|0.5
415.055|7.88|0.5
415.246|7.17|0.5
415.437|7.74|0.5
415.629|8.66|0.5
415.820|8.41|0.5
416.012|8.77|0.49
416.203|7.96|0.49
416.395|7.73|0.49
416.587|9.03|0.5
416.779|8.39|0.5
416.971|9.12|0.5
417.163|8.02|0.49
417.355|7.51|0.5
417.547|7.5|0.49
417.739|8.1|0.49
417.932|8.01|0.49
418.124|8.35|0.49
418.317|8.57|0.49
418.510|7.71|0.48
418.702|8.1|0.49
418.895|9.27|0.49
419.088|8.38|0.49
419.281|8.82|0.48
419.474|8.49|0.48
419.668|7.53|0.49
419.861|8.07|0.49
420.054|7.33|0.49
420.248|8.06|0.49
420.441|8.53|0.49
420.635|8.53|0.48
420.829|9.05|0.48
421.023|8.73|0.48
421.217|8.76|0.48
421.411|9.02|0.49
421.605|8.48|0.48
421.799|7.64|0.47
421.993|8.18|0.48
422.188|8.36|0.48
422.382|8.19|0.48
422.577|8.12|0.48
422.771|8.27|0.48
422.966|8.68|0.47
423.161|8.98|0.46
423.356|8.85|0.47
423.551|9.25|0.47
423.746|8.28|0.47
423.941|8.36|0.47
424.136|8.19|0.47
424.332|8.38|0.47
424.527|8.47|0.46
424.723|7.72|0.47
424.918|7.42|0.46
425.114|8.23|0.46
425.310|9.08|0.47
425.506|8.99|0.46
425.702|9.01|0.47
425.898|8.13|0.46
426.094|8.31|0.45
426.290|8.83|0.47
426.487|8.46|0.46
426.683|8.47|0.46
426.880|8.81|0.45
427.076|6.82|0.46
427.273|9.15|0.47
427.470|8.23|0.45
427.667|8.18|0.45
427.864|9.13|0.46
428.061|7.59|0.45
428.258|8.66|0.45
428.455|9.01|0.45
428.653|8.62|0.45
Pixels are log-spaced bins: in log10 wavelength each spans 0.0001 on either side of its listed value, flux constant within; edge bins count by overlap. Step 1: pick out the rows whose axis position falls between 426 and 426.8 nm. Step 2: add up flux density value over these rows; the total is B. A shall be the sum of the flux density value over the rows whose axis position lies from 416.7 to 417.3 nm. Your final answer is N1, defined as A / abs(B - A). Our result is 3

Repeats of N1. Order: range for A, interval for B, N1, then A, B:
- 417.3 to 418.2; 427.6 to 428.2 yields 3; 39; 25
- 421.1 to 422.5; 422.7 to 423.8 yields 9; 59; 52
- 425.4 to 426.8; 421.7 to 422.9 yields 5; 60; 49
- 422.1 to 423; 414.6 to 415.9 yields 3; 42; 56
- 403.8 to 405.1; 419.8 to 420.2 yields 1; 60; 15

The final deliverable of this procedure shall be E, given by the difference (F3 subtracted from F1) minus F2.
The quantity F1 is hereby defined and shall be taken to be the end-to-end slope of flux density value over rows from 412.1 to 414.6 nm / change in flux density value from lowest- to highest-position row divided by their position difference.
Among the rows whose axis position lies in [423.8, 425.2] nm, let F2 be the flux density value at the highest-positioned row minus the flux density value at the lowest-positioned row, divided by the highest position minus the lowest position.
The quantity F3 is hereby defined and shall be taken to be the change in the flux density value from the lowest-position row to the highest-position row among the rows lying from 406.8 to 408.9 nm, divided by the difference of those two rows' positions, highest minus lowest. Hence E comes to 0.5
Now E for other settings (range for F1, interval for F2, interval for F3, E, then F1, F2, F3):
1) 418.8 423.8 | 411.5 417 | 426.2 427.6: 0.2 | -0.20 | 0.10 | -0.5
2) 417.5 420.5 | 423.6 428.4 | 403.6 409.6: 0.6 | 0.36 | 0.08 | -0.3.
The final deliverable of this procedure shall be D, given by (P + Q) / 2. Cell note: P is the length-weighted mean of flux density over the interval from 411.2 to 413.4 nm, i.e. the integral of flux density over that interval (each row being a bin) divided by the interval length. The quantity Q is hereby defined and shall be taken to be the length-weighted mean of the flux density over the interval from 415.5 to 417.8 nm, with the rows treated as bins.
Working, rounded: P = 8.10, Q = 8.26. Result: 8.18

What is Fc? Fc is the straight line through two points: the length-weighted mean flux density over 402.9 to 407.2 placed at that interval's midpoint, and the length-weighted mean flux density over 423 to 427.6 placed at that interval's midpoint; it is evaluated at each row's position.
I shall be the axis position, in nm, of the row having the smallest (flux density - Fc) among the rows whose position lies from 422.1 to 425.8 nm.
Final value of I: 424.918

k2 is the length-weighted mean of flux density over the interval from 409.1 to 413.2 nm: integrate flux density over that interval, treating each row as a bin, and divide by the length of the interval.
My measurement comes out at 7.6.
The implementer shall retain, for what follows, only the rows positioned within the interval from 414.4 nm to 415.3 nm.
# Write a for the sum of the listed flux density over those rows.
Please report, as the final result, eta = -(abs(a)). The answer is -39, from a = 39.4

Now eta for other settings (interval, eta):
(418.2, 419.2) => -42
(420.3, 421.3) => -44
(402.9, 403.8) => -43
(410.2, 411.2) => -34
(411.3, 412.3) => -41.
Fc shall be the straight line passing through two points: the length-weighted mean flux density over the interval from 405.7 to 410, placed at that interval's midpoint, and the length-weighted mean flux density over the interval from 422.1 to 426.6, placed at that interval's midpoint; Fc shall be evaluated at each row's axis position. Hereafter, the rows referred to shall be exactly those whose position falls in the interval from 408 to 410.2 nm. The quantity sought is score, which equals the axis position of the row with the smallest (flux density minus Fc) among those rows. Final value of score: 409.737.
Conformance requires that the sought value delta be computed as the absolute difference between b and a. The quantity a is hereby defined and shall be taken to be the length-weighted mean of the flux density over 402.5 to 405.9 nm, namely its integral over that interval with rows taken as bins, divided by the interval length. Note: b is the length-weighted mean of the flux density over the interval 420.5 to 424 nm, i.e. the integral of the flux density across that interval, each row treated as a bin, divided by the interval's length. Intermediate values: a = 8.55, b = 8.54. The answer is 0.01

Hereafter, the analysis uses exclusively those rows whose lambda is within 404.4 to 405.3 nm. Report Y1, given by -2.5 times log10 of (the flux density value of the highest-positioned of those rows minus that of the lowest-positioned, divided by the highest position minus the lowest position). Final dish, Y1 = 1.3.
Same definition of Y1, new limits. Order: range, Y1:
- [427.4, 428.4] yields 0.7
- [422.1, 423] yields 1.0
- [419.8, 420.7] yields 0.6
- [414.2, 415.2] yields 1.8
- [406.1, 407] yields 0.0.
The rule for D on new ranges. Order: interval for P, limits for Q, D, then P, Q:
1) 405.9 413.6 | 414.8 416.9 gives 8.06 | 7.91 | 8.21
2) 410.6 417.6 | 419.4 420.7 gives 8.06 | 8.06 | 8.06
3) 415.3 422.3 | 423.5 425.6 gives 8.34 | 8.30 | 8.38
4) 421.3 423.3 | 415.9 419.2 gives 8.34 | 8.40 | 8.27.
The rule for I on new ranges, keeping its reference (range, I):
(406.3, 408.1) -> 407.667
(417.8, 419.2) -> 418.510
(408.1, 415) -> 410.493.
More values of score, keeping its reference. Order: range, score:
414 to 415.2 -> 414.291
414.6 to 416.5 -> 415.246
